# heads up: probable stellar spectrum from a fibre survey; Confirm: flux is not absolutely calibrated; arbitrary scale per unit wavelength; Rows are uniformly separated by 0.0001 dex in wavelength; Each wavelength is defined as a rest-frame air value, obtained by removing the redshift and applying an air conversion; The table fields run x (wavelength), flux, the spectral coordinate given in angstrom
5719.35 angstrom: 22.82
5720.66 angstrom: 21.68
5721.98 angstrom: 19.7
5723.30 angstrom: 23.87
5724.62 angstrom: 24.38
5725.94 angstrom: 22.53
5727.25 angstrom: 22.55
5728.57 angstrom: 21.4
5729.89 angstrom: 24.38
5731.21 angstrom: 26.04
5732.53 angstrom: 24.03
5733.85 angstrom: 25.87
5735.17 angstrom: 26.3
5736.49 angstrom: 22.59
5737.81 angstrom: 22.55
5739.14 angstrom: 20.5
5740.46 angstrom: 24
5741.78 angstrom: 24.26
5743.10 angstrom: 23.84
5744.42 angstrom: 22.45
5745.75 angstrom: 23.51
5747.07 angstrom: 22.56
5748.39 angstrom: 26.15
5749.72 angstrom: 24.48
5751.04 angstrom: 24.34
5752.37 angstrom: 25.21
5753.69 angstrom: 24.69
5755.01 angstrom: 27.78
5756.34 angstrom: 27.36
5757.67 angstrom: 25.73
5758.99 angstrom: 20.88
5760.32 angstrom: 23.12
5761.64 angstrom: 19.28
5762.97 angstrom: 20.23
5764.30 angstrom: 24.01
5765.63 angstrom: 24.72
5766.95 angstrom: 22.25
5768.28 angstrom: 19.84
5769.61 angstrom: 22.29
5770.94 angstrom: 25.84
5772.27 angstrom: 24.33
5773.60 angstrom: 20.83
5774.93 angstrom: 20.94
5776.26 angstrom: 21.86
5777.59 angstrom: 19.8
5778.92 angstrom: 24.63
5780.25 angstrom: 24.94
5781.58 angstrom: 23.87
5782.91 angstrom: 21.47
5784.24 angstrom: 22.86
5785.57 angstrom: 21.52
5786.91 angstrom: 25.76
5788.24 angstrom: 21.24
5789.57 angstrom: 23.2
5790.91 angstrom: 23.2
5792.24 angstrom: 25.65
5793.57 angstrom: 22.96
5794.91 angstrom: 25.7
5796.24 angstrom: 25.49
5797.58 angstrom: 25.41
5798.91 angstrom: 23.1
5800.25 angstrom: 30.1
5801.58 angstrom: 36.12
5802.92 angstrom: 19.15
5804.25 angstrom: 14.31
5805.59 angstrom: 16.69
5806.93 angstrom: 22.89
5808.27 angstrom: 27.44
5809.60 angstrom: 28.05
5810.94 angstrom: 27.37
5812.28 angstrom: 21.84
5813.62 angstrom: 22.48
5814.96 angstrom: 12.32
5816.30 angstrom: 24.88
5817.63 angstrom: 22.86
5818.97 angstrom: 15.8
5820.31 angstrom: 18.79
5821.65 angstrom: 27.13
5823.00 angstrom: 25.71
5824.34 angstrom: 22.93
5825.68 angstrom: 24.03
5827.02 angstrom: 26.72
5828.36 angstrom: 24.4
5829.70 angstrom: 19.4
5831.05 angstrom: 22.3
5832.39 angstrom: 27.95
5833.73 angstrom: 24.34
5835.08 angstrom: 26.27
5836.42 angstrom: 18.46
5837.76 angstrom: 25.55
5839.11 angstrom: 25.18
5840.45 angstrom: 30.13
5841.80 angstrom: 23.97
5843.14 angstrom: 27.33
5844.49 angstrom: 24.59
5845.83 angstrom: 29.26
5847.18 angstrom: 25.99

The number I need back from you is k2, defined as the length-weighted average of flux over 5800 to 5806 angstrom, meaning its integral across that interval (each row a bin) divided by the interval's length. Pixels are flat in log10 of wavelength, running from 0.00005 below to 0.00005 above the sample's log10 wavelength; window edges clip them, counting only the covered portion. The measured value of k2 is 23.1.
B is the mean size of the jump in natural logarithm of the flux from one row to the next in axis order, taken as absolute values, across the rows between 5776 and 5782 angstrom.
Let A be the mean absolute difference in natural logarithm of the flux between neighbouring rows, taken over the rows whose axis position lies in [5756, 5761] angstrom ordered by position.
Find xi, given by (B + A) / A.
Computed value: 1.8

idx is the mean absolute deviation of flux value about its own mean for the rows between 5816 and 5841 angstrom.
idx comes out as 2.8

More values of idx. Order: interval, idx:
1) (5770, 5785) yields 1.7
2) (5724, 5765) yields 1.6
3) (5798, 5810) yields 5.5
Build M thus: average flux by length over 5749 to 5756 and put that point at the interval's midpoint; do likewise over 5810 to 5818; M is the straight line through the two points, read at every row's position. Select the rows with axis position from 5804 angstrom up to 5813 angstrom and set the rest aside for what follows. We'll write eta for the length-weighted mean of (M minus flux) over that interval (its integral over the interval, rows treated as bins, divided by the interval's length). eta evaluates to -1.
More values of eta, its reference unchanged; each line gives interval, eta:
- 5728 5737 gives 2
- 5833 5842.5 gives -4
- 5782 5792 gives 1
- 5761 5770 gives 3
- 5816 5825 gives -1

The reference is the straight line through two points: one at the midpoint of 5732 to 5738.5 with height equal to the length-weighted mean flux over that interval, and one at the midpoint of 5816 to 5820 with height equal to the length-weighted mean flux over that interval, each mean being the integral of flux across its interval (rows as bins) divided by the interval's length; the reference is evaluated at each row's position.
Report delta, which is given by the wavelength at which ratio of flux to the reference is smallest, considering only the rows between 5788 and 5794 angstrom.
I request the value 5788.24 angstrom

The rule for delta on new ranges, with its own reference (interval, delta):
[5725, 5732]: 5728.57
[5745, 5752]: 5747.07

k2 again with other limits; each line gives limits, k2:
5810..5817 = 22.0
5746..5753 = 24.5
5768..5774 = 22.9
